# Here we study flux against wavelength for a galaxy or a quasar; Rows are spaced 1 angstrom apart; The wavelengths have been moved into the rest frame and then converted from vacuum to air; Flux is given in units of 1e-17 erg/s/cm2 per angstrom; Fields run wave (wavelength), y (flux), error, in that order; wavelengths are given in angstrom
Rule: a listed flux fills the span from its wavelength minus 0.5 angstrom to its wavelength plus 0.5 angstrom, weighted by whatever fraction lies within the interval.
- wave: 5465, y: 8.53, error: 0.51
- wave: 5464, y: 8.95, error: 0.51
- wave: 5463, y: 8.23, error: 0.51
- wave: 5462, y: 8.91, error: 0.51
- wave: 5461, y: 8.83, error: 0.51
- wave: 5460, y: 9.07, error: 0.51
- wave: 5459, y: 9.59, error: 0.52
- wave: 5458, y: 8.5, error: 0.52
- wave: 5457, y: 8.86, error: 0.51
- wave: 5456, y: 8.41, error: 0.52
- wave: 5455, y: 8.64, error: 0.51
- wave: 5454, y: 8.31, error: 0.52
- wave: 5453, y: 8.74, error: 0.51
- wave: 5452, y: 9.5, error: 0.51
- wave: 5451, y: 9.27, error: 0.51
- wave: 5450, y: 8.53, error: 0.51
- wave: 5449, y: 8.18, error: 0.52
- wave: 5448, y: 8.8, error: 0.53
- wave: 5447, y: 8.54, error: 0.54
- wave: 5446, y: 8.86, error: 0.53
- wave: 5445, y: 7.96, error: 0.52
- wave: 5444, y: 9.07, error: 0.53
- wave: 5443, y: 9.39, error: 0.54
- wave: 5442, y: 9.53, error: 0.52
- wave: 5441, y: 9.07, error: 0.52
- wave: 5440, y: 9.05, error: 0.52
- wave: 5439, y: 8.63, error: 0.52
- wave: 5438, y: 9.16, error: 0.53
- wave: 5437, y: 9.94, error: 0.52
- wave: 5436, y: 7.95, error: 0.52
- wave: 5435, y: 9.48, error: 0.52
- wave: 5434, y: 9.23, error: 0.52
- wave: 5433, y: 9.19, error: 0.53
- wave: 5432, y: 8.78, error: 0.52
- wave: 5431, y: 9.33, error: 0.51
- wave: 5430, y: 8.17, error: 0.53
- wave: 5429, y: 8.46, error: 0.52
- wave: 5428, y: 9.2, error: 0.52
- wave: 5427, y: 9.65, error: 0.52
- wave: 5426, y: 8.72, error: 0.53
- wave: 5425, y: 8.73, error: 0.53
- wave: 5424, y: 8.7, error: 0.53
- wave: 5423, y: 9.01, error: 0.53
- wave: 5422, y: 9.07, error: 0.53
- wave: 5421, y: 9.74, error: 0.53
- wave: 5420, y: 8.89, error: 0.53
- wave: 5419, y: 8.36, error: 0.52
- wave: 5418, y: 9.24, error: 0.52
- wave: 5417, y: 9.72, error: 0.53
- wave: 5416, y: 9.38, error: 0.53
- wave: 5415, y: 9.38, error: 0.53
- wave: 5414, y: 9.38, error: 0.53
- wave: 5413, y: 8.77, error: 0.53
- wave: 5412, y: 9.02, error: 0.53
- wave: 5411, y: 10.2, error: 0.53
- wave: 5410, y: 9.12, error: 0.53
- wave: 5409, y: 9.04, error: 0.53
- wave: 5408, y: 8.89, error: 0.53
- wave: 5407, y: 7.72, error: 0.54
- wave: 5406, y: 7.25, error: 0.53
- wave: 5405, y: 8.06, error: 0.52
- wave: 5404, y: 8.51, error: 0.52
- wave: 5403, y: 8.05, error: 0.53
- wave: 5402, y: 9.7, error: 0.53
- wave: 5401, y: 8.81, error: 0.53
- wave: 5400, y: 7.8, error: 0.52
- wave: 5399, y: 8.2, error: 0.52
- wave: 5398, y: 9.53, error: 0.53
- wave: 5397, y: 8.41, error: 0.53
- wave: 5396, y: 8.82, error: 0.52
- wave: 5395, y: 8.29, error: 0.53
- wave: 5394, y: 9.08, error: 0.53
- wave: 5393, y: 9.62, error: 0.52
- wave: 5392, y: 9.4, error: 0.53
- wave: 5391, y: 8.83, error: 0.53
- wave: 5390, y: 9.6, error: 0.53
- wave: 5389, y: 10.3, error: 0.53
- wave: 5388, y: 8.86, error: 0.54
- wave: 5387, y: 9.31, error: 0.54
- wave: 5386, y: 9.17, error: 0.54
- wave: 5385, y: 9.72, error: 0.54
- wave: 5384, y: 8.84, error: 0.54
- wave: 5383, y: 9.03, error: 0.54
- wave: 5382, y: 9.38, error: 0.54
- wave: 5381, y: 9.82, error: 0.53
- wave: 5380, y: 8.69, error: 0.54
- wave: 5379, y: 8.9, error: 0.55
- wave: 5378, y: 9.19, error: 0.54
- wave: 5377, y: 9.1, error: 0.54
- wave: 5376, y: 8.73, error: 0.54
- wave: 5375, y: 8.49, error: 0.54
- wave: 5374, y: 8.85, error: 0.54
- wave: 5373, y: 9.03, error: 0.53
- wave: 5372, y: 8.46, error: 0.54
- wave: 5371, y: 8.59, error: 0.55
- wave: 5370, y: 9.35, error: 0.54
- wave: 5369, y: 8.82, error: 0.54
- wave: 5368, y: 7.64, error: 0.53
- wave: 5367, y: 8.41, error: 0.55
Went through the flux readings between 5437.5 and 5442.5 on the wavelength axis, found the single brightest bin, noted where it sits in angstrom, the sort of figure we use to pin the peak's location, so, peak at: 5442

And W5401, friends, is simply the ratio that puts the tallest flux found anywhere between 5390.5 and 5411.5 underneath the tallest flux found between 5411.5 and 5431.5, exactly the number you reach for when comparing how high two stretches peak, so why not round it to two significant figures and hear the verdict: 0.95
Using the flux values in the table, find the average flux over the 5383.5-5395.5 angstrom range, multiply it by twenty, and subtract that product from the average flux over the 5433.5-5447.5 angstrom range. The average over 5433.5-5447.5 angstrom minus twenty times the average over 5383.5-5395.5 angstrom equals -176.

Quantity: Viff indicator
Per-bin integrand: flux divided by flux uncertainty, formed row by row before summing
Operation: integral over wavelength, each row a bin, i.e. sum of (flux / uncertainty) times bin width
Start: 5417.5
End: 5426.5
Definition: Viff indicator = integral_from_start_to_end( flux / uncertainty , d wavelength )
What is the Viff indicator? 152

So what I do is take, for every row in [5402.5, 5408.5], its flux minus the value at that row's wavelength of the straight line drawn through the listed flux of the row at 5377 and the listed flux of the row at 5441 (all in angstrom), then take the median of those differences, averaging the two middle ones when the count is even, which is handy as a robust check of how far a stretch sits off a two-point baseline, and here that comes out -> -1.0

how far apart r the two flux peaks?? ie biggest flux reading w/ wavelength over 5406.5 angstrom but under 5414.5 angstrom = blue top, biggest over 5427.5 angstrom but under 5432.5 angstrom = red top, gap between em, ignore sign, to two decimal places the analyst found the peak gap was 0.87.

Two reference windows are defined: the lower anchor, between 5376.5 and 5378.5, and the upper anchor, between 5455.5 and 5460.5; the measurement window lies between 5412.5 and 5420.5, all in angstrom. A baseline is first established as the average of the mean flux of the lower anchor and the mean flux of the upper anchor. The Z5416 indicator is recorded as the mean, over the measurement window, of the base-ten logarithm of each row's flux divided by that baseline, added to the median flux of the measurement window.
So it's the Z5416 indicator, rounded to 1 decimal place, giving 9.3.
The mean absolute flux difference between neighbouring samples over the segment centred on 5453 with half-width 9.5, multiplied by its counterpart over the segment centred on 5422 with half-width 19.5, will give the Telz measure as 0.276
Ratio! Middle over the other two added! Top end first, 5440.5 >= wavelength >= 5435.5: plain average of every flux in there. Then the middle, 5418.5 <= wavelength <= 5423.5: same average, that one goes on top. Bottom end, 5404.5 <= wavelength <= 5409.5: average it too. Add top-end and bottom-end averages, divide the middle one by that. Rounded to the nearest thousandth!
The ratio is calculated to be 0.526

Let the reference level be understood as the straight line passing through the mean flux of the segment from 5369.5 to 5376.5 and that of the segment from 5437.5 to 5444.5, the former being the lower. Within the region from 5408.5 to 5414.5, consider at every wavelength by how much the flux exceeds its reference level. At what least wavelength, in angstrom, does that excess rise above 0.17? 5411 angstrom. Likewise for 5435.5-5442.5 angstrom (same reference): 5437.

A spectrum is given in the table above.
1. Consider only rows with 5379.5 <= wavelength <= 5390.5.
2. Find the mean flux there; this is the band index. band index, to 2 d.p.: 9.34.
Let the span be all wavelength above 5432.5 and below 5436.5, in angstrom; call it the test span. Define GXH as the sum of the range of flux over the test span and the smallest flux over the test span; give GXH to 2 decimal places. 9.48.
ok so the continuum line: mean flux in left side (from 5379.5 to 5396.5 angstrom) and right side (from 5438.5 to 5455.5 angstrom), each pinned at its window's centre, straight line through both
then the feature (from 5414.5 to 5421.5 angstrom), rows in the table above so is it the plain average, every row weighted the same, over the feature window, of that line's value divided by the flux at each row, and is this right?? 0.98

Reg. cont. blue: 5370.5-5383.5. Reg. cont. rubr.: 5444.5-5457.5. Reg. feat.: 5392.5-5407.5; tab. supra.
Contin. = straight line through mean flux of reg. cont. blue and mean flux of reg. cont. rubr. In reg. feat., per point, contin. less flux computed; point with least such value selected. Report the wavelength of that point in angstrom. 5402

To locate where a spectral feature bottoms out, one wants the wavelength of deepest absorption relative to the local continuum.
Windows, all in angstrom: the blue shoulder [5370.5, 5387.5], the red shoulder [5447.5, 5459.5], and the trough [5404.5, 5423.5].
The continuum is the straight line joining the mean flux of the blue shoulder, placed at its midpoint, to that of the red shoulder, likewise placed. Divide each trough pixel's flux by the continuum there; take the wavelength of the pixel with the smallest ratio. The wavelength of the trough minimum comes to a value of 5406 angstrom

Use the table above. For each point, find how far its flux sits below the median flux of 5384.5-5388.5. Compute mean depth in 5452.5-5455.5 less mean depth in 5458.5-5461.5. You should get 0.6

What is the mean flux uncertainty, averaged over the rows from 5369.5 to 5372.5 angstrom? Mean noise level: 0.543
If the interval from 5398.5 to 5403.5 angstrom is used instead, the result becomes 0.526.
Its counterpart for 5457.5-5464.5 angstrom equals 0.513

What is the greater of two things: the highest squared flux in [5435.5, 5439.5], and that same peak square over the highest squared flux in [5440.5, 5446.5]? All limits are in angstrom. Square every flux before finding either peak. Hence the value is 99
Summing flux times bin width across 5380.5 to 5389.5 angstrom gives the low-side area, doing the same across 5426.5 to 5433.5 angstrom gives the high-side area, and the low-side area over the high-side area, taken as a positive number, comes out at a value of 1.3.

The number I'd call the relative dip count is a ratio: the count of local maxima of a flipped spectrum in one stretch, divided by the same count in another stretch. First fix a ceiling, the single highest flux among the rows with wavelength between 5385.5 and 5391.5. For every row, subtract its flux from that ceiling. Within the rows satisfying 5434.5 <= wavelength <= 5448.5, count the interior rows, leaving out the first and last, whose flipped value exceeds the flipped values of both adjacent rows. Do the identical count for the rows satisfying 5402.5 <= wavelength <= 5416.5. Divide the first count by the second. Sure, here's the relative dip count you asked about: 2.0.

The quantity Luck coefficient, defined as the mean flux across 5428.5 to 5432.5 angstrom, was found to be 8.7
